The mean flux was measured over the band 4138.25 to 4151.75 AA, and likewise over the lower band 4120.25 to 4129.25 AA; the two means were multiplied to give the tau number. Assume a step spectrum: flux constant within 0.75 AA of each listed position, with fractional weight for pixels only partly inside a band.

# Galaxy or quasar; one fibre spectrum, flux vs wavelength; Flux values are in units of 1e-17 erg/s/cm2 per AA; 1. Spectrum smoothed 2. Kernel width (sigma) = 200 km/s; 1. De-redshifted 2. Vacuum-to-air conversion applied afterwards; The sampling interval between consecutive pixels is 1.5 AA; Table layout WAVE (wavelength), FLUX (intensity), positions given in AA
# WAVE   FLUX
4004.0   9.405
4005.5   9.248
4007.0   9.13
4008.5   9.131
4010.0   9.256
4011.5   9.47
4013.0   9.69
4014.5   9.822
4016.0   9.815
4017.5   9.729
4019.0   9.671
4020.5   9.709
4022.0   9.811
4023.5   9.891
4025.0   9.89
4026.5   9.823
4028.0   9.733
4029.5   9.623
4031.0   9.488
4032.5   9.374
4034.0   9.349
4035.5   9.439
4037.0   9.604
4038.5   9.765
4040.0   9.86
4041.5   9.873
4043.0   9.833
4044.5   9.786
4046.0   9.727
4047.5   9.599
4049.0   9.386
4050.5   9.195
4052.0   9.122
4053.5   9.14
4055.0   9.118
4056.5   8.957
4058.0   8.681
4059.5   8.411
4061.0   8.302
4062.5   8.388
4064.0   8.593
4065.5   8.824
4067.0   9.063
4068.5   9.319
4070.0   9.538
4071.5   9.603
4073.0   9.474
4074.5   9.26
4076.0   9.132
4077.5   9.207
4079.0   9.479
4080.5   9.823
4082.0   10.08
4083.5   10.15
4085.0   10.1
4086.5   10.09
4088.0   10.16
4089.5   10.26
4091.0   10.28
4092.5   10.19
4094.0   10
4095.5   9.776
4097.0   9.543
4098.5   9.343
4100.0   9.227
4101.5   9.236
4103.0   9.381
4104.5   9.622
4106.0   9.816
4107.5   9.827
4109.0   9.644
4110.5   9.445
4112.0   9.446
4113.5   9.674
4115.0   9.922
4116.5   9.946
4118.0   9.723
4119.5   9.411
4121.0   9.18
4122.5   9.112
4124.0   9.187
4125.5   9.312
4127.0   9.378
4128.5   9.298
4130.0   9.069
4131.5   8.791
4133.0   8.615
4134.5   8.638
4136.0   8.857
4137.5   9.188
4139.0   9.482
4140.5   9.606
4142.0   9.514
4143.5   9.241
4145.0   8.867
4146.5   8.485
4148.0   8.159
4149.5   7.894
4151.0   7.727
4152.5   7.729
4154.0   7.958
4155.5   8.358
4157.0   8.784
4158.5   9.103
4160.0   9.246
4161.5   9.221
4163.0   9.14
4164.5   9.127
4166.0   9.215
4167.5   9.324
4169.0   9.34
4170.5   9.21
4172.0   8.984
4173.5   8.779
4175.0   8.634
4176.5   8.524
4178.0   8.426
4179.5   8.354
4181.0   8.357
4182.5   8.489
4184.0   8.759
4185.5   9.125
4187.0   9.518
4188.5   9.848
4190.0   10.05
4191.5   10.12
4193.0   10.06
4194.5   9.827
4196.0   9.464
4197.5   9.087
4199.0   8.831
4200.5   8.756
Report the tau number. 81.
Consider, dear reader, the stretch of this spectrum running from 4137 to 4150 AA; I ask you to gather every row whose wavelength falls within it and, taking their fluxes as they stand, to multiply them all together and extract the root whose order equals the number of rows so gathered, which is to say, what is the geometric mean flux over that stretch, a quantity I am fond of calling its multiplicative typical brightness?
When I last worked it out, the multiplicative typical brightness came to 8.92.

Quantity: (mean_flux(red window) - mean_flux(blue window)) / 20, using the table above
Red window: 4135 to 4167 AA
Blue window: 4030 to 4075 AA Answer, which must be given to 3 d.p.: -0.023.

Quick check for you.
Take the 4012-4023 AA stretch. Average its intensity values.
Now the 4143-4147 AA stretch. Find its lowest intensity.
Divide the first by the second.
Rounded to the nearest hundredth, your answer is 1.15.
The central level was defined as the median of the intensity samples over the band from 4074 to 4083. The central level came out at 9.37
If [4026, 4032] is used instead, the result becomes 9.68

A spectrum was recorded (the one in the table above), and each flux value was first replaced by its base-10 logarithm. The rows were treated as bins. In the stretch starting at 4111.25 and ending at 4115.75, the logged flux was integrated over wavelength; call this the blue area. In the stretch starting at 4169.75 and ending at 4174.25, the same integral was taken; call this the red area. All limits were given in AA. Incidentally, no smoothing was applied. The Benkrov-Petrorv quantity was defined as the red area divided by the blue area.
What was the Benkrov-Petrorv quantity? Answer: 0.97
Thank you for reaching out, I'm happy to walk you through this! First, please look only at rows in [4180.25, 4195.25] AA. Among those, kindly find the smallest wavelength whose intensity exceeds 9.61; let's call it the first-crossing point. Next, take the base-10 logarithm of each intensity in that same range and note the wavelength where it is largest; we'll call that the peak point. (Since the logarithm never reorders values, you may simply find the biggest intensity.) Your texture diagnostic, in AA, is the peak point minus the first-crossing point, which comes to 3.0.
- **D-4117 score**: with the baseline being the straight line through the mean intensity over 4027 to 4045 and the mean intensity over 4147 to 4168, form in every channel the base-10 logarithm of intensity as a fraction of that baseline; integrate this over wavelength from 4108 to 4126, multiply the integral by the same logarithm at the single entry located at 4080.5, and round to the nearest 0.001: 0.011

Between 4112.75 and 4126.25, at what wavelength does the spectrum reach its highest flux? 4116.5 AA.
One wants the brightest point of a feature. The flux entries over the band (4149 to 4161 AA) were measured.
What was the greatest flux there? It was 9.246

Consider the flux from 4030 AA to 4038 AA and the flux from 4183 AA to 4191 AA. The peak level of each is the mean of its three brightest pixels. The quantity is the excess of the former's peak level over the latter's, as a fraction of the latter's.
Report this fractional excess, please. -0.03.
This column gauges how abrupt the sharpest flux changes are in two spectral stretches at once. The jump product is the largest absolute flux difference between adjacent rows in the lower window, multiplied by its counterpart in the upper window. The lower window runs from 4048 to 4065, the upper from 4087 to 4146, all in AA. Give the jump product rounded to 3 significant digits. 0.103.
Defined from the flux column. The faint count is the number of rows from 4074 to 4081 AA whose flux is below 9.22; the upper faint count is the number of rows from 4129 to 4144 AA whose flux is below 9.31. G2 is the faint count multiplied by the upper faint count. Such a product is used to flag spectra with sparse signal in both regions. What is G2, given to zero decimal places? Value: 14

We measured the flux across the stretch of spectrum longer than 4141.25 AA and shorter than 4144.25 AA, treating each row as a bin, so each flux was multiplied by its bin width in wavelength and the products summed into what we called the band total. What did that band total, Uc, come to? 28.1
